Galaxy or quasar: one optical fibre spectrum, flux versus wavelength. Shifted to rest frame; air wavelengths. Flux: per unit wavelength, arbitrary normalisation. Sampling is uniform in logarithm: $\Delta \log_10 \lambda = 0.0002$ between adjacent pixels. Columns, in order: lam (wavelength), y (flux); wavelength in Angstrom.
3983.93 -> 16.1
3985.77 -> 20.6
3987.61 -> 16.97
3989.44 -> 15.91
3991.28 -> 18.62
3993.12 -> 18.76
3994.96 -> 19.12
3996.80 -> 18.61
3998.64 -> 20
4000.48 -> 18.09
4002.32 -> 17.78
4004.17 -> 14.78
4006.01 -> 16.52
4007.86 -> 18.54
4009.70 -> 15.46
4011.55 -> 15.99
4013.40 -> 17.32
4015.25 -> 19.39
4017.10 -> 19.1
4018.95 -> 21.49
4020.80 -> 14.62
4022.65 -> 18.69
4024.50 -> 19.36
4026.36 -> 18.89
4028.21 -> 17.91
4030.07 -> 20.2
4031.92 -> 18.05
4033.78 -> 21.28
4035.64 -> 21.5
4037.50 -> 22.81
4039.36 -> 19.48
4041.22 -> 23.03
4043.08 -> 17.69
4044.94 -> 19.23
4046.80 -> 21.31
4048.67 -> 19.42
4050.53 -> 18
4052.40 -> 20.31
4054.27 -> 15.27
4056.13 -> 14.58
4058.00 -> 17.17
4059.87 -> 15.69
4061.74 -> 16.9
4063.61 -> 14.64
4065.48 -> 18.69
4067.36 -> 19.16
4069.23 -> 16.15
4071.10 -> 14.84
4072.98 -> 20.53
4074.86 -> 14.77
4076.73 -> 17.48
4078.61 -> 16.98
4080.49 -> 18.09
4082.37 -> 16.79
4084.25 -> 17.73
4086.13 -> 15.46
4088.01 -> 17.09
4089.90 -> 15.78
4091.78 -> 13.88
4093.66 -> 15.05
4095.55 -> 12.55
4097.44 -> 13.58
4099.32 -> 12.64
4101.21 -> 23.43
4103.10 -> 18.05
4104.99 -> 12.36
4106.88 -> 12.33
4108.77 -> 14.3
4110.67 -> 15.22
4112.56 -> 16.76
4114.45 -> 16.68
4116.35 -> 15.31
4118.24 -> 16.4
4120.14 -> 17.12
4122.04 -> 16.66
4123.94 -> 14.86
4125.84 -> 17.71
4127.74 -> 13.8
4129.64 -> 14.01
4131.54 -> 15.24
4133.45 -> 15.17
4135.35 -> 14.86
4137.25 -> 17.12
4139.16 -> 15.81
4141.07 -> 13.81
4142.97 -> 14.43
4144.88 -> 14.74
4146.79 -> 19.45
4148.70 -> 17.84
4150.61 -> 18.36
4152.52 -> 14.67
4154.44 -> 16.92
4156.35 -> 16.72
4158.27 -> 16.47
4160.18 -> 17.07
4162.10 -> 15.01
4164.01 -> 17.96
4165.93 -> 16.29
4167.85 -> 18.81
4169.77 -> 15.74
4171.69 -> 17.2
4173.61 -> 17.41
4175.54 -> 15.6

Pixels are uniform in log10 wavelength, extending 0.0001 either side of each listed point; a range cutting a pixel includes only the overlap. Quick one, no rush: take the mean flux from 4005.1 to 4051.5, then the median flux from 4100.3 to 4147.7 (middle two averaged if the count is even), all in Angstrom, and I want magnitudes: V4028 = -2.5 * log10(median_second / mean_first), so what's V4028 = 0.24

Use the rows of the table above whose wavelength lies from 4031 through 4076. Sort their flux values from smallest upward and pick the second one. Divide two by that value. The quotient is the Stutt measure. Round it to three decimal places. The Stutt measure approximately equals 0.137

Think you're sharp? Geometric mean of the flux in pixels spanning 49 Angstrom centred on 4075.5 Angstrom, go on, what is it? 16.1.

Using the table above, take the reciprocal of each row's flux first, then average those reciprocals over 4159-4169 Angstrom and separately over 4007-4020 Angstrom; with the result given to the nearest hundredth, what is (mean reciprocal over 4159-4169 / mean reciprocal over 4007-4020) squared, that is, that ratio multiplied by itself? 1.13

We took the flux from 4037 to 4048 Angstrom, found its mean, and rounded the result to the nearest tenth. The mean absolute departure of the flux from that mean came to 1.8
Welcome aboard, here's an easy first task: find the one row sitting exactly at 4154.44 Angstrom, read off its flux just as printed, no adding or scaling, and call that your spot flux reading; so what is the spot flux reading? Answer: 16.92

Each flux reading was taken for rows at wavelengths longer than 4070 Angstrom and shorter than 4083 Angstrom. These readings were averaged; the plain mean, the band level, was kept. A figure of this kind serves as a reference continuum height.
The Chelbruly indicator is 17.1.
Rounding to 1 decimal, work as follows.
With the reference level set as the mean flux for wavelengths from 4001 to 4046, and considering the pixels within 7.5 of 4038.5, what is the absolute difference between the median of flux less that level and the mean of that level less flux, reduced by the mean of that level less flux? 5.0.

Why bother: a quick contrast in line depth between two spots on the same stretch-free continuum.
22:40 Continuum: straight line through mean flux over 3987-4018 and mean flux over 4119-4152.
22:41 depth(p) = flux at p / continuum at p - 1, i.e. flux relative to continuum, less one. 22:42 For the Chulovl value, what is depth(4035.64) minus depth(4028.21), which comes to 0.21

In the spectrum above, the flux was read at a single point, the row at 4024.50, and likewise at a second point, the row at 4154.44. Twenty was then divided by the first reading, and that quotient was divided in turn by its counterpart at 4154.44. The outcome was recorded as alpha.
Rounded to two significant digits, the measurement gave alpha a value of 0.061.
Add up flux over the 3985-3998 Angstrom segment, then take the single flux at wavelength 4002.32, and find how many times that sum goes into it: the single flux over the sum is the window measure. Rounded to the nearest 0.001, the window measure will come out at 0.138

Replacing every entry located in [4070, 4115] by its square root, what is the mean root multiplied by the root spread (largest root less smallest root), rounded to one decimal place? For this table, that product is 5.3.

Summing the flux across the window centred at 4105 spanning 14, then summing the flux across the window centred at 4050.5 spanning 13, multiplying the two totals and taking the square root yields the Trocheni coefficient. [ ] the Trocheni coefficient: 118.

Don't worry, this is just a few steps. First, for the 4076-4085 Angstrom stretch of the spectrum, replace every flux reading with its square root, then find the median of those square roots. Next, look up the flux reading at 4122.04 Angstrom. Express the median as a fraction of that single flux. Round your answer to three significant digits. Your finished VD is 0.251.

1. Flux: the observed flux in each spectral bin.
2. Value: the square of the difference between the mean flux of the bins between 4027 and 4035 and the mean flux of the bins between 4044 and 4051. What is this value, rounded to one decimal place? 0.0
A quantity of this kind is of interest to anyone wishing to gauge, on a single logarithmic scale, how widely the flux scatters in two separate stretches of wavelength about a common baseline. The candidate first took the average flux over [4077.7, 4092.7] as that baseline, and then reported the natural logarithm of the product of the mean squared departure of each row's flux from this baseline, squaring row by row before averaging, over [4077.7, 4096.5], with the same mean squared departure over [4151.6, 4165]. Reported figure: 1.3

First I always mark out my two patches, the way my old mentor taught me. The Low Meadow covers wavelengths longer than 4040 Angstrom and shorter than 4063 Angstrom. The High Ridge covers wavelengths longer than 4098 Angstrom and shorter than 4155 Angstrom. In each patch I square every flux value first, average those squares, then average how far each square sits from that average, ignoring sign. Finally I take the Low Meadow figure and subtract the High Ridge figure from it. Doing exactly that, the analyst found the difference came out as 18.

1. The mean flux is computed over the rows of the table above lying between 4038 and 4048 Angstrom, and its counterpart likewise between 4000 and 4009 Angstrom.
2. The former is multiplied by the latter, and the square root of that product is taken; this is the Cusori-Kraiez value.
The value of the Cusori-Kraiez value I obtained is 18.6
